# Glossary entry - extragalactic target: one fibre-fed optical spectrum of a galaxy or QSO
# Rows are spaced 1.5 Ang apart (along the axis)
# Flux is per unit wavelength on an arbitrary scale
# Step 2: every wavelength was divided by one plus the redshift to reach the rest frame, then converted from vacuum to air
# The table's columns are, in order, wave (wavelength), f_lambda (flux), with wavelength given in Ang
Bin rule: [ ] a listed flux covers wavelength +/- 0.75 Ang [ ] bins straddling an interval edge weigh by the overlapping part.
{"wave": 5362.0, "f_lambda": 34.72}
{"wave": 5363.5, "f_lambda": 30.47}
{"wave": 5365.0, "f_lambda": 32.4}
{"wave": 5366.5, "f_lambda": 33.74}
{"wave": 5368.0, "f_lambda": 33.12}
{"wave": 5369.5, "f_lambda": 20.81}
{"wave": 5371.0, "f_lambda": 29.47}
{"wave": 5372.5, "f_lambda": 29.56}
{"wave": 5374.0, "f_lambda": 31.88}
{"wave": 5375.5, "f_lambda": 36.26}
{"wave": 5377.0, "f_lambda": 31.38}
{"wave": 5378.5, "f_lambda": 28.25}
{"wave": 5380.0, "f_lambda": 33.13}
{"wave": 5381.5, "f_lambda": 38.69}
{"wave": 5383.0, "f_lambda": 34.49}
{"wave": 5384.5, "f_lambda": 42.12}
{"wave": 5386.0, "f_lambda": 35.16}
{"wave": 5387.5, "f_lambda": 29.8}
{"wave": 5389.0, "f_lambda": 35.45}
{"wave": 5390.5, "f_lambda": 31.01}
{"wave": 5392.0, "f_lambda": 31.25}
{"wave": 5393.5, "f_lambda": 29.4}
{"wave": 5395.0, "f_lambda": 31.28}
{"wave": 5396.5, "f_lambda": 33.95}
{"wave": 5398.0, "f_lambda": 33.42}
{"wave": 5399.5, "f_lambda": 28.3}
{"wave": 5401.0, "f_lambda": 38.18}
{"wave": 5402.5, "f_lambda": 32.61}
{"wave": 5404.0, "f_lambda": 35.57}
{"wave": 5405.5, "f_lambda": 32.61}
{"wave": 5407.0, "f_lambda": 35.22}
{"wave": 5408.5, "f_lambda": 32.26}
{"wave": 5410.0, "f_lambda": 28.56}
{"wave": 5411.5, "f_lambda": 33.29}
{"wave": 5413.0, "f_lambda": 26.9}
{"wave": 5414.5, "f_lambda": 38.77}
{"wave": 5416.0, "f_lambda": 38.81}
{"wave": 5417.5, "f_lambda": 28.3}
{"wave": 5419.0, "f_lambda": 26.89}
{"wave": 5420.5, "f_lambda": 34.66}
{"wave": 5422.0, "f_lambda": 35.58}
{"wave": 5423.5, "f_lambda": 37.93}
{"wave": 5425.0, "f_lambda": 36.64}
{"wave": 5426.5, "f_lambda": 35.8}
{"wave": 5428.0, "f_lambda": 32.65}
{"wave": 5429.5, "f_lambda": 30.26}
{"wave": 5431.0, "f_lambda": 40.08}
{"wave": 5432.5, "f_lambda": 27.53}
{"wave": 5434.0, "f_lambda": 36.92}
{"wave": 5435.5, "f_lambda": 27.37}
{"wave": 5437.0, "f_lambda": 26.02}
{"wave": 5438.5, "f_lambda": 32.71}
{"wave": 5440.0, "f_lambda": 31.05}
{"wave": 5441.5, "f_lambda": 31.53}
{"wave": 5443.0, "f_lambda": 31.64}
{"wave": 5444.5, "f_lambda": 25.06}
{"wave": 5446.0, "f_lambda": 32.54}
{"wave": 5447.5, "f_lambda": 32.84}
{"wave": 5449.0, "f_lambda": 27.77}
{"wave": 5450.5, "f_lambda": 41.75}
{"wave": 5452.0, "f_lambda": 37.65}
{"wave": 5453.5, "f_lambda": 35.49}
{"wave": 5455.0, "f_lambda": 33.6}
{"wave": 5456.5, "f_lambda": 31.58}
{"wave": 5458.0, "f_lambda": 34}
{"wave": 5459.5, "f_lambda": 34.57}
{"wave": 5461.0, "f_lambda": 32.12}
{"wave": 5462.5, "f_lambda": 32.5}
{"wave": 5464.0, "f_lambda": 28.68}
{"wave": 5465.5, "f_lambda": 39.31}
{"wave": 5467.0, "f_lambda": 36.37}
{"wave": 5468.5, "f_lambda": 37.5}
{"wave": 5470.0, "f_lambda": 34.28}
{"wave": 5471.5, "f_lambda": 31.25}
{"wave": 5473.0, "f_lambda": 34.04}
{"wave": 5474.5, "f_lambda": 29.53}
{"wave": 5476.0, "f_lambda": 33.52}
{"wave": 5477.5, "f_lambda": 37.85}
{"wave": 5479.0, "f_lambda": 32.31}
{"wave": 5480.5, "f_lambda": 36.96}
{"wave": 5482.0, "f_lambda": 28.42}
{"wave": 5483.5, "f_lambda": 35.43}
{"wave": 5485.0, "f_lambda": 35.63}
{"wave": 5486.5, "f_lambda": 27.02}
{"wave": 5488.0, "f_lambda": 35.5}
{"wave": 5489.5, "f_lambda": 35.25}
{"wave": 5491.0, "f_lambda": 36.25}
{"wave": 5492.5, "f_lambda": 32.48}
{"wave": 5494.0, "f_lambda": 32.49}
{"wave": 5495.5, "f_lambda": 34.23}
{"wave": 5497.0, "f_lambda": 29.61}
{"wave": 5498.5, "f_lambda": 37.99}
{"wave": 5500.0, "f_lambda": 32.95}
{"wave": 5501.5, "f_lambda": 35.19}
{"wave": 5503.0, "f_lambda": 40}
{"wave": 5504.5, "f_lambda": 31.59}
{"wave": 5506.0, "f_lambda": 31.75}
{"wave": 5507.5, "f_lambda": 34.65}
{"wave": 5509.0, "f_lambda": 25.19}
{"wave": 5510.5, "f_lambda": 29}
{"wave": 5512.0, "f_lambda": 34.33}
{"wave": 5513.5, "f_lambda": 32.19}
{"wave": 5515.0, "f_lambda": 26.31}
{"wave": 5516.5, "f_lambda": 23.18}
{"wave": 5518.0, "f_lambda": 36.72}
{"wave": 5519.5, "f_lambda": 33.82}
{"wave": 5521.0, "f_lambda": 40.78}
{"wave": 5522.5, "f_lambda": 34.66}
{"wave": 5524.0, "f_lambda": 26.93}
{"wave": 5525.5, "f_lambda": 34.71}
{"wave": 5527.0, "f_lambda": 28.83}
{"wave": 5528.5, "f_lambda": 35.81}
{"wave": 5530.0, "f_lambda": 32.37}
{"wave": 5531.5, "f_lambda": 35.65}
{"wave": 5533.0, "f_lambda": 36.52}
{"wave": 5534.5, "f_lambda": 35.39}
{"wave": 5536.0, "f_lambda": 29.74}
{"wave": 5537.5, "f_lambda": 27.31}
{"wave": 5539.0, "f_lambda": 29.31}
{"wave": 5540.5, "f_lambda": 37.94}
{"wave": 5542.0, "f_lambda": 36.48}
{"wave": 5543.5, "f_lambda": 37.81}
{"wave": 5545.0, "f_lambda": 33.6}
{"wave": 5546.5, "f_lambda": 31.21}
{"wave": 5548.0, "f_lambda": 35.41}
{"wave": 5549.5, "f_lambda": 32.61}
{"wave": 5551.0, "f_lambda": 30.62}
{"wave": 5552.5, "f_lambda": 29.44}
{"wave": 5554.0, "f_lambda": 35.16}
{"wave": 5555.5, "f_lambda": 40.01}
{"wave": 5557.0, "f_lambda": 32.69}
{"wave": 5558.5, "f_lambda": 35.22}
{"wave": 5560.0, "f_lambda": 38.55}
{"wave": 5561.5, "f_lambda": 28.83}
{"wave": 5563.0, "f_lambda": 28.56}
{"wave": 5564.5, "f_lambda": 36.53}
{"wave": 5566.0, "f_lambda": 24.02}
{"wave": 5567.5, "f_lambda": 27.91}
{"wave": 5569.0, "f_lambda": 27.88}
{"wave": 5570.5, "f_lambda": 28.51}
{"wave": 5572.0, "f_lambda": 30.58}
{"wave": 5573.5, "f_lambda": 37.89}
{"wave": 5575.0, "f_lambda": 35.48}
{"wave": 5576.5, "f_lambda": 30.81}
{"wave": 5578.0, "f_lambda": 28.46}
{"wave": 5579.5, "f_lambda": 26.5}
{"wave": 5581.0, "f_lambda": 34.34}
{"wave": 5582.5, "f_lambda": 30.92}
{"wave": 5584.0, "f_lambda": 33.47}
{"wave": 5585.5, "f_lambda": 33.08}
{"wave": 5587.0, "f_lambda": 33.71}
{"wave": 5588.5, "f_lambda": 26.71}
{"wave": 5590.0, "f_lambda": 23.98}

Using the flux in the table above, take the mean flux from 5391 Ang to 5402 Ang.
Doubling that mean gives 64.5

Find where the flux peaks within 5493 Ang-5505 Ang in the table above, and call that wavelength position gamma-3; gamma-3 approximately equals 5503.0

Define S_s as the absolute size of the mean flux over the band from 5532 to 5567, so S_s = 33.2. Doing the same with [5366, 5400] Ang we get 32.3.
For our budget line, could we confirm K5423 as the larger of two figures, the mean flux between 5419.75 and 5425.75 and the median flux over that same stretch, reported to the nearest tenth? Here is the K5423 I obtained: 36.2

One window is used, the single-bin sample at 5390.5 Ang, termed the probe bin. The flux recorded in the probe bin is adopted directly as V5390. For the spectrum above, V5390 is 31.01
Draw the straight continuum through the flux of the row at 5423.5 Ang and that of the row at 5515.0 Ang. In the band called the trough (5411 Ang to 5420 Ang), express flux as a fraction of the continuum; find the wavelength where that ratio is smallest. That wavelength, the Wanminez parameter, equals 5413.0 Ang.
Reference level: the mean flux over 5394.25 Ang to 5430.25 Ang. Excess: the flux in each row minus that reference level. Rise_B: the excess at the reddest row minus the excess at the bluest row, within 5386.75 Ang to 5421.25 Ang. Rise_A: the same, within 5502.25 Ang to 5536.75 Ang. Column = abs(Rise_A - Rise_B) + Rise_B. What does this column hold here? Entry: 20.0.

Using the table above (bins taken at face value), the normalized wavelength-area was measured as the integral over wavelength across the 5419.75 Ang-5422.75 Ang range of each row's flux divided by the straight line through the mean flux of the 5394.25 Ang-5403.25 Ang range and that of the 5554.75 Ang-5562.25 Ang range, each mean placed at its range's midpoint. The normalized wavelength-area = 3.17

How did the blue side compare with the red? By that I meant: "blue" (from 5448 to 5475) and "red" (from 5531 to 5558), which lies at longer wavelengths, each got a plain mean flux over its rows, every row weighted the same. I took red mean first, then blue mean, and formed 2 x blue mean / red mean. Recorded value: 2.02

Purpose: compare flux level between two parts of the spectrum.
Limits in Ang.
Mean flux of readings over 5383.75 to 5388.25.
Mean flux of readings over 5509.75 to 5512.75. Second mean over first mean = 0.89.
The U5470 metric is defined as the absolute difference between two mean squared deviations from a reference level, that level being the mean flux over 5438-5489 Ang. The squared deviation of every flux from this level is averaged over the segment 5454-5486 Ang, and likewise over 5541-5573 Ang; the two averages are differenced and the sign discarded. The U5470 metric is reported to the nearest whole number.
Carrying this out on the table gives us 9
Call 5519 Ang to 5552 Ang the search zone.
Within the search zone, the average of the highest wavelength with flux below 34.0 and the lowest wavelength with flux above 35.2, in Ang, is 5536.0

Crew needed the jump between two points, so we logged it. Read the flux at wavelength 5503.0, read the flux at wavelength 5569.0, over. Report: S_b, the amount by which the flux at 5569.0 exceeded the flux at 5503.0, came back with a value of -12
